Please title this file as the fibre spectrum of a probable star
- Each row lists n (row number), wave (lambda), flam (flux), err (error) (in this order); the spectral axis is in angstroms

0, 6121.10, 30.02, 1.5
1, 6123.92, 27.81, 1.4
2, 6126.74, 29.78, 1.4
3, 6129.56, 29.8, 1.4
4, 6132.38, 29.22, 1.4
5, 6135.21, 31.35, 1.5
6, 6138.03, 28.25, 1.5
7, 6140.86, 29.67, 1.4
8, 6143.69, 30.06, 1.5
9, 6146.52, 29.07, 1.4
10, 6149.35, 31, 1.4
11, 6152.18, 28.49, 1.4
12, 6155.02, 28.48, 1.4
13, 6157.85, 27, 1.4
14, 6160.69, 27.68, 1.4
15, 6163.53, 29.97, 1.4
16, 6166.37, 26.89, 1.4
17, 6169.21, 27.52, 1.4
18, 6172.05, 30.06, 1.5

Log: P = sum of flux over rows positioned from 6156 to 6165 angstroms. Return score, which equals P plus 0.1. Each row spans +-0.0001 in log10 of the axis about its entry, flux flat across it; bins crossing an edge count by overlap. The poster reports 85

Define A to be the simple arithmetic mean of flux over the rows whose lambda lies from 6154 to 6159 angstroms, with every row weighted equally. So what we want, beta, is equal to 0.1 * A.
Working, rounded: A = 27.7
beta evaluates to 2.77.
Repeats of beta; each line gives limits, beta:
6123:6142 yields 2.94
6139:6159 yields 2.91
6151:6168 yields 2.81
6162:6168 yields 2.84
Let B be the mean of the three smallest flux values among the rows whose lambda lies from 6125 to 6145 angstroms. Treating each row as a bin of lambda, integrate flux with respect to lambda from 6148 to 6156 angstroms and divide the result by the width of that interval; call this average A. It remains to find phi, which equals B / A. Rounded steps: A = 29.3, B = 29.05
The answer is 0.990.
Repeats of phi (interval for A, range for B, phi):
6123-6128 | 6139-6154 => 1.007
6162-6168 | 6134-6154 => 1.008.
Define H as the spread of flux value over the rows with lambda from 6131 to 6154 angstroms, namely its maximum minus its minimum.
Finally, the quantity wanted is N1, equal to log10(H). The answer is 0.49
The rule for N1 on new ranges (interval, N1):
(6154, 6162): 0.17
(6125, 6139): 0.49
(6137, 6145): 0.26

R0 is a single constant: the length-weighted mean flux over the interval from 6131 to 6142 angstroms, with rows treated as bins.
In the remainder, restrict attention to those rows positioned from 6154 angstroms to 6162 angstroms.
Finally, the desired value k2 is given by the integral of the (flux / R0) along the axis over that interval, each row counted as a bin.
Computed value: 7.5 angstroms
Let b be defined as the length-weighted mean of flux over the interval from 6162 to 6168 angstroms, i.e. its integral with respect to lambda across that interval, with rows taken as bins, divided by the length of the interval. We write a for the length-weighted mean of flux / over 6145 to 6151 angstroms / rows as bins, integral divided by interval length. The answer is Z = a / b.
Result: 1.06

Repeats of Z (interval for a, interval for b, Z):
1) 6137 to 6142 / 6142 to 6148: 0.98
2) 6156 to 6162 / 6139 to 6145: 0.92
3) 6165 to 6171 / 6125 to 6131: 0.92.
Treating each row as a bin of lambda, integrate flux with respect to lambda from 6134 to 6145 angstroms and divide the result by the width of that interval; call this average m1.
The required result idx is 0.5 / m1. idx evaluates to 0.0168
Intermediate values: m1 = 29.8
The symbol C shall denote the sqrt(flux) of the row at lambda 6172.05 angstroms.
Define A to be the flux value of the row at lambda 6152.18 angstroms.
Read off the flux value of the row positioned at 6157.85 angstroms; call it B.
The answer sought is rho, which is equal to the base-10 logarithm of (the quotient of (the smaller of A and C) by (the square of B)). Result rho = -2.12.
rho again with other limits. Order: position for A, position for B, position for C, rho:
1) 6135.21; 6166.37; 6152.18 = -2.13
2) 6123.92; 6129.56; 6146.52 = -2.22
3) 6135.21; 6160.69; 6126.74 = -2.15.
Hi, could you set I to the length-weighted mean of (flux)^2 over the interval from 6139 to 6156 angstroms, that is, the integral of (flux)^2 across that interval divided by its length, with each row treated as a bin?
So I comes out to 868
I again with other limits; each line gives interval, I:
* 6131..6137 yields 911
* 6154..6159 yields 770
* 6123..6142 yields 869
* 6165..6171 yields 751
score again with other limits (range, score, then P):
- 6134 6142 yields 89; 89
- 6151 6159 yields 84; 84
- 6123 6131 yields 87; 87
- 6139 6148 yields 89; 89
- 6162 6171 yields 84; 84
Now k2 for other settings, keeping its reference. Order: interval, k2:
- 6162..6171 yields 8.6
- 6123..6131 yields 7.9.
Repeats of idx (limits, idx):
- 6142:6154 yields 0.0169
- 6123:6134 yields 0.0171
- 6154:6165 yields 0.0177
